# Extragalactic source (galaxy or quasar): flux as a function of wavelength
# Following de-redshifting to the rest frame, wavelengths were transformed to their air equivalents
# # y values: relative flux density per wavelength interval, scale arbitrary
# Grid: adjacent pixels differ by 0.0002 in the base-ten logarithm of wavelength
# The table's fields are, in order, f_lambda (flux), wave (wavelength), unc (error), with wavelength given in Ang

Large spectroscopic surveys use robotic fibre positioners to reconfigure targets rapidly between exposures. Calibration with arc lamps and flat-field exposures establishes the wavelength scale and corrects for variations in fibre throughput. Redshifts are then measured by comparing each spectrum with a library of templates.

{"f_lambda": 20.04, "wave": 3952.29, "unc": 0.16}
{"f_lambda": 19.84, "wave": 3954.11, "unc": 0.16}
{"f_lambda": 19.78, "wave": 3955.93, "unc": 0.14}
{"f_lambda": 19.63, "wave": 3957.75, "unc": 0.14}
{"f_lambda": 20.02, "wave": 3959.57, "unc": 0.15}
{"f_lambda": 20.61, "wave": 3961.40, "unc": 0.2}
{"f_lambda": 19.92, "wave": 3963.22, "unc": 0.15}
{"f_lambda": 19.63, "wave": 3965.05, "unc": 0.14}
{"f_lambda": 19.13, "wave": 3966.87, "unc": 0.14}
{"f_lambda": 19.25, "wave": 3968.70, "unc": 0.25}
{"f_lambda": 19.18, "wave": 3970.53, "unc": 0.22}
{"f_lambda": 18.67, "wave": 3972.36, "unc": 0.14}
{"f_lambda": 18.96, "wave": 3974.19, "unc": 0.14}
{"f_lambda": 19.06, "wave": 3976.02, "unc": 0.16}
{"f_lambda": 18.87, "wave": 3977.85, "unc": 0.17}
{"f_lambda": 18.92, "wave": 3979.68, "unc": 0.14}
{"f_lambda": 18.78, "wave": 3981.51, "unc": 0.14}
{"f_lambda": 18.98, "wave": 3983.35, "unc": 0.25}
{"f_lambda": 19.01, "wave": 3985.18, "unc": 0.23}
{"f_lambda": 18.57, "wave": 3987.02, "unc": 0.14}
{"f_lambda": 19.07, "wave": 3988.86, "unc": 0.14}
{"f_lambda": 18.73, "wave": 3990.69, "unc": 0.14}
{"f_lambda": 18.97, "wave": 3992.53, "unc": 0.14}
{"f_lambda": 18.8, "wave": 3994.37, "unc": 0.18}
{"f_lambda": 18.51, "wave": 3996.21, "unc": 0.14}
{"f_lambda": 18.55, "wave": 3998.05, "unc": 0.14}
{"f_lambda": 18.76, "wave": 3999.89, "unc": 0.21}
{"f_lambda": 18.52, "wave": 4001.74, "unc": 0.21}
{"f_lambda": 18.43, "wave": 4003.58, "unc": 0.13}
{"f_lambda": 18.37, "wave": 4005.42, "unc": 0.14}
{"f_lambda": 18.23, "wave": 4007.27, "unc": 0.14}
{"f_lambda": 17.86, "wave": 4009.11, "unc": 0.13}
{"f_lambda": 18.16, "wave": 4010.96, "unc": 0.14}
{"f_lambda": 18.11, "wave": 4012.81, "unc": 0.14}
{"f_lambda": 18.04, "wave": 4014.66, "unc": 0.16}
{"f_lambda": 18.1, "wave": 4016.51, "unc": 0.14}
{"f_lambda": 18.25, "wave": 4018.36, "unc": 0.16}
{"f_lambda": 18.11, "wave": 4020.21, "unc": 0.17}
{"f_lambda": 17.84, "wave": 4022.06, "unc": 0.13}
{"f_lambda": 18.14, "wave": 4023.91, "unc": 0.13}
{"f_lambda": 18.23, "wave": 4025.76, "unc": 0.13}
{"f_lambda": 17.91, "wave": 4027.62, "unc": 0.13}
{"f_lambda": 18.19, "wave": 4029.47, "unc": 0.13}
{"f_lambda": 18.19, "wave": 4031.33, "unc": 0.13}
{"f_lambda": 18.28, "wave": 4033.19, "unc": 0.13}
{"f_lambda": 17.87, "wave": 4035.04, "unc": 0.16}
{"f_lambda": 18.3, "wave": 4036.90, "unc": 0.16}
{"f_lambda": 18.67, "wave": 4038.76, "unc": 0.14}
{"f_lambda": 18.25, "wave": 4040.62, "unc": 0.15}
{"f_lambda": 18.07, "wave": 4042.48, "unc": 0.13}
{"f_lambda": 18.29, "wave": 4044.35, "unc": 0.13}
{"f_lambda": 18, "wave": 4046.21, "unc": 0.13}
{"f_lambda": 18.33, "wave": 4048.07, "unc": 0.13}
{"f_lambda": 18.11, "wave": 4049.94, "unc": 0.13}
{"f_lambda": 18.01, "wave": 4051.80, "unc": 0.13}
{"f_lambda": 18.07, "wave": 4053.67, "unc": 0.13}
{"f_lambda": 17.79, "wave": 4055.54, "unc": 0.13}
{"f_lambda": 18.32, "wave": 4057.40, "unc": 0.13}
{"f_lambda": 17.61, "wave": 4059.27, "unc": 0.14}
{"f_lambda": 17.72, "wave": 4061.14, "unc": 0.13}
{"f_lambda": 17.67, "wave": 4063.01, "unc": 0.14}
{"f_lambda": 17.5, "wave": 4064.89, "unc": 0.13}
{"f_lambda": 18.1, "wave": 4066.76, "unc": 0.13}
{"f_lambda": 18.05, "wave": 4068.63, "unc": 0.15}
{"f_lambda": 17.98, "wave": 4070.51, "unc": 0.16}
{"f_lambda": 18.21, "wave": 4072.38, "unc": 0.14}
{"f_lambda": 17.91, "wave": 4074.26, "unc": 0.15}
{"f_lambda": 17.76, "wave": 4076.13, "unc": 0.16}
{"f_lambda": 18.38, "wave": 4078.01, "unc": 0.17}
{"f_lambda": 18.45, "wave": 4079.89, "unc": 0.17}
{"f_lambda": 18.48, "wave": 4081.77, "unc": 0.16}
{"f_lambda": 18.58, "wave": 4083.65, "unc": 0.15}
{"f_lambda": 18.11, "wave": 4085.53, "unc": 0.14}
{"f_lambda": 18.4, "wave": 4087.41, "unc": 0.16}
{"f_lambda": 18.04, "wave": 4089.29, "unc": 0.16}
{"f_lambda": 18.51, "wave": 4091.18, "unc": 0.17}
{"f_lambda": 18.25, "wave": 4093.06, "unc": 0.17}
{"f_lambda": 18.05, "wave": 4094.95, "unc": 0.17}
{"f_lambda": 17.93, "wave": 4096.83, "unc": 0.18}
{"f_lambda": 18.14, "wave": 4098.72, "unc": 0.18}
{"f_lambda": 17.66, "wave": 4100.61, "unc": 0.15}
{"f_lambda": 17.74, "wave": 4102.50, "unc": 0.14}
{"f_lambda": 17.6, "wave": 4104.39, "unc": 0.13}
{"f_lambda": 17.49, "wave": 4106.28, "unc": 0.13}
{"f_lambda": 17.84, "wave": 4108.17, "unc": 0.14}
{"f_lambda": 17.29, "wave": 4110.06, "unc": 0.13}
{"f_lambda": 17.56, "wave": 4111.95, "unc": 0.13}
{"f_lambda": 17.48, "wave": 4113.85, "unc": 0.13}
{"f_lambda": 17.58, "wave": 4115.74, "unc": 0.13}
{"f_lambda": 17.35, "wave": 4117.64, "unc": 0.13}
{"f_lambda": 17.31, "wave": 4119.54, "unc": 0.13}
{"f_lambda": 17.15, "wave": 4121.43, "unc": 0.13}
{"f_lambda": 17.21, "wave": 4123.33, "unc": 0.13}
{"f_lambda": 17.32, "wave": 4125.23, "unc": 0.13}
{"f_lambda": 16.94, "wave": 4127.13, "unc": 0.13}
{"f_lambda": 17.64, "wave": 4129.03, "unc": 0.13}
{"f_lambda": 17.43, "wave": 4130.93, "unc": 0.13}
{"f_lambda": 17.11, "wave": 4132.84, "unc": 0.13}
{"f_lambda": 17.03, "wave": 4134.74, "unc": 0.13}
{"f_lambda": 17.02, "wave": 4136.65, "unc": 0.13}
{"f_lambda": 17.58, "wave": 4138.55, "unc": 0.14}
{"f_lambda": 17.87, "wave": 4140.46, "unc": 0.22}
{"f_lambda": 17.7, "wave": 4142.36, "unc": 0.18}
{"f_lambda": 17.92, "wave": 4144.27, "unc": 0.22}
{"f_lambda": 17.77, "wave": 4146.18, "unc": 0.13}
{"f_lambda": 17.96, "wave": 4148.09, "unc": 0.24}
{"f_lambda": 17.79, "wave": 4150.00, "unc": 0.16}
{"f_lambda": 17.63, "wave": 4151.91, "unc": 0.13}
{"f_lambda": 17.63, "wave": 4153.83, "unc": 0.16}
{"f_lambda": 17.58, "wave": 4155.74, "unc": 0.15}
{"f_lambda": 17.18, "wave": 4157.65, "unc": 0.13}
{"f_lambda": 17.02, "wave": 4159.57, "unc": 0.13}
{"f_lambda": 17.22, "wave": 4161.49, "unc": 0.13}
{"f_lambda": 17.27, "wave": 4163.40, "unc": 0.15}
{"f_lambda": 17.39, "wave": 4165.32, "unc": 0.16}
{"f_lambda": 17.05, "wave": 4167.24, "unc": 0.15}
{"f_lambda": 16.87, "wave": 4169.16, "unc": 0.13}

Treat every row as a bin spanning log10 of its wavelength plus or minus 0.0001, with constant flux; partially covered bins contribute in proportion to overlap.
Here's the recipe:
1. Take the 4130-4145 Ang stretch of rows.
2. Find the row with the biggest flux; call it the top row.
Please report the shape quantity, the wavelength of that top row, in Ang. 4144.27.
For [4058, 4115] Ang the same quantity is 4083.65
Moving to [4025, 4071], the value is 4038.76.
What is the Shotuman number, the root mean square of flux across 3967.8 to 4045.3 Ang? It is 18.5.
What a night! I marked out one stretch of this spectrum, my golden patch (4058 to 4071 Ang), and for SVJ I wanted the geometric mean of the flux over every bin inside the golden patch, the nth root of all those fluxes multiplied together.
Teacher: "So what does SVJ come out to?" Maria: 17.80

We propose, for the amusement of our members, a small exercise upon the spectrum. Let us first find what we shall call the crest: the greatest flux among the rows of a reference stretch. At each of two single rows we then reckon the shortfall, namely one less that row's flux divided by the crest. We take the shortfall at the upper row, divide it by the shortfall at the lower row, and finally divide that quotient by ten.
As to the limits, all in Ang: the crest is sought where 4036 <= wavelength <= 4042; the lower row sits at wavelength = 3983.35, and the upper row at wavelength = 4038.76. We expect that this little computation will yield 0.0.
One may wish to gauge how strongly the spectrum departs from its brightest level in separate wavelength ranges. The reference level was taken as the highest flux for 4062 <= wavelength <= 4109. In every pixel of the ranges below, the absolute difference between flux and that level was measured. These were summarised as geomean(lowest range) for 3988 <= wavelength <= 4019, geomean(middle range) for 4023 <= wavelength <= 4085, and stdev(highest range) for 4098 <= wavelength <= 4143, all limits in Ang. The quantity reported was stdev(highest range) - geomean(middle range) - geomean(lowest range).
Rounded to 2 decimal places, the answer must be 0.06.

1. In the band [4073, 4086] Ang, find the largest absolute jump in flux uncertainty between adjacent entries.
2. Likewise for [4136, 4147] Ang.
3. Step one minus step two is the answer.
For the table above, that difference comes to -0.080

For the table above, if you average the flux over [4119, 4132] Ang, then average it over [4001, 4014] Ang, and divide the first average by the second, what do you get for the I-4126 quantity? 0.95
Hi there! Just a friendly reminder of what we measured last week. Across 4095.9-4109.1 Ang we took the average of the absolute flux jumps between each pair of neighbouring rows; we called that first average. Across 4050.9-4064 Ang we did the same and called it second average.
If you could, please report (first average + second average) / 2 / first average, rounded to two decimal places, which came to 1.14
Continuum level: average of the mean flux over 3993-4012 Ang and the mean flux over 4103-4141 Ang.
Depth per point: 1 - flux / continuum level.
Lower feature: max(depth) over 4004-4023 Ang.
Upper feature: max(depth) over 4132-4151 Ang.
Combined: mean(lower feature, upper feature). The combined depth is 0.027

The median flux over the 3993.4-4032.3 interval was 18.2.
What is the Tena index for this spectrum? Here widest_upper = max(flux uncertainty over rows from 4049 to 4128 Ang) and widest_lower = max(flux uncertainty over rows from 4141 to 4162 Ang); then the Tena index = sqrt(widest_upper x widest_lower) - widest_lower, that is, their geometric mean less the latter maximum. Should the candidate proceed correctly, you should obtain -0.03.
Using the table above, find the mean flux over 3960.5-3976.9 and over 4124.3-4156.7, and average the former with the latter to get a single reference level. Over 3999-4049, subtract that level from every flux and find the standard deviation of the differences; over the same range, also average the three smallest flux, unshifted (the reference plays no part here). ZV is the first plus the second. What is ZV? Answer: 18.08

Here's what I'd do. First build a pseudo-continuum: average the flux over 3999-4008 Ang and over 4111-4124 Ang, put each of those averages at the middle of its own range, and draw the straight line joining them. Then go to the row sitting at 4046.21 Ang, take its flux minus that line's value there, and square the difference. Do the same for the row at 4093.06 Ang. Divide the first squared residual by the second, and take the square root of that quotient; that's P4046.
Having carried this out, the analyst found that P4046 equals 0.1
